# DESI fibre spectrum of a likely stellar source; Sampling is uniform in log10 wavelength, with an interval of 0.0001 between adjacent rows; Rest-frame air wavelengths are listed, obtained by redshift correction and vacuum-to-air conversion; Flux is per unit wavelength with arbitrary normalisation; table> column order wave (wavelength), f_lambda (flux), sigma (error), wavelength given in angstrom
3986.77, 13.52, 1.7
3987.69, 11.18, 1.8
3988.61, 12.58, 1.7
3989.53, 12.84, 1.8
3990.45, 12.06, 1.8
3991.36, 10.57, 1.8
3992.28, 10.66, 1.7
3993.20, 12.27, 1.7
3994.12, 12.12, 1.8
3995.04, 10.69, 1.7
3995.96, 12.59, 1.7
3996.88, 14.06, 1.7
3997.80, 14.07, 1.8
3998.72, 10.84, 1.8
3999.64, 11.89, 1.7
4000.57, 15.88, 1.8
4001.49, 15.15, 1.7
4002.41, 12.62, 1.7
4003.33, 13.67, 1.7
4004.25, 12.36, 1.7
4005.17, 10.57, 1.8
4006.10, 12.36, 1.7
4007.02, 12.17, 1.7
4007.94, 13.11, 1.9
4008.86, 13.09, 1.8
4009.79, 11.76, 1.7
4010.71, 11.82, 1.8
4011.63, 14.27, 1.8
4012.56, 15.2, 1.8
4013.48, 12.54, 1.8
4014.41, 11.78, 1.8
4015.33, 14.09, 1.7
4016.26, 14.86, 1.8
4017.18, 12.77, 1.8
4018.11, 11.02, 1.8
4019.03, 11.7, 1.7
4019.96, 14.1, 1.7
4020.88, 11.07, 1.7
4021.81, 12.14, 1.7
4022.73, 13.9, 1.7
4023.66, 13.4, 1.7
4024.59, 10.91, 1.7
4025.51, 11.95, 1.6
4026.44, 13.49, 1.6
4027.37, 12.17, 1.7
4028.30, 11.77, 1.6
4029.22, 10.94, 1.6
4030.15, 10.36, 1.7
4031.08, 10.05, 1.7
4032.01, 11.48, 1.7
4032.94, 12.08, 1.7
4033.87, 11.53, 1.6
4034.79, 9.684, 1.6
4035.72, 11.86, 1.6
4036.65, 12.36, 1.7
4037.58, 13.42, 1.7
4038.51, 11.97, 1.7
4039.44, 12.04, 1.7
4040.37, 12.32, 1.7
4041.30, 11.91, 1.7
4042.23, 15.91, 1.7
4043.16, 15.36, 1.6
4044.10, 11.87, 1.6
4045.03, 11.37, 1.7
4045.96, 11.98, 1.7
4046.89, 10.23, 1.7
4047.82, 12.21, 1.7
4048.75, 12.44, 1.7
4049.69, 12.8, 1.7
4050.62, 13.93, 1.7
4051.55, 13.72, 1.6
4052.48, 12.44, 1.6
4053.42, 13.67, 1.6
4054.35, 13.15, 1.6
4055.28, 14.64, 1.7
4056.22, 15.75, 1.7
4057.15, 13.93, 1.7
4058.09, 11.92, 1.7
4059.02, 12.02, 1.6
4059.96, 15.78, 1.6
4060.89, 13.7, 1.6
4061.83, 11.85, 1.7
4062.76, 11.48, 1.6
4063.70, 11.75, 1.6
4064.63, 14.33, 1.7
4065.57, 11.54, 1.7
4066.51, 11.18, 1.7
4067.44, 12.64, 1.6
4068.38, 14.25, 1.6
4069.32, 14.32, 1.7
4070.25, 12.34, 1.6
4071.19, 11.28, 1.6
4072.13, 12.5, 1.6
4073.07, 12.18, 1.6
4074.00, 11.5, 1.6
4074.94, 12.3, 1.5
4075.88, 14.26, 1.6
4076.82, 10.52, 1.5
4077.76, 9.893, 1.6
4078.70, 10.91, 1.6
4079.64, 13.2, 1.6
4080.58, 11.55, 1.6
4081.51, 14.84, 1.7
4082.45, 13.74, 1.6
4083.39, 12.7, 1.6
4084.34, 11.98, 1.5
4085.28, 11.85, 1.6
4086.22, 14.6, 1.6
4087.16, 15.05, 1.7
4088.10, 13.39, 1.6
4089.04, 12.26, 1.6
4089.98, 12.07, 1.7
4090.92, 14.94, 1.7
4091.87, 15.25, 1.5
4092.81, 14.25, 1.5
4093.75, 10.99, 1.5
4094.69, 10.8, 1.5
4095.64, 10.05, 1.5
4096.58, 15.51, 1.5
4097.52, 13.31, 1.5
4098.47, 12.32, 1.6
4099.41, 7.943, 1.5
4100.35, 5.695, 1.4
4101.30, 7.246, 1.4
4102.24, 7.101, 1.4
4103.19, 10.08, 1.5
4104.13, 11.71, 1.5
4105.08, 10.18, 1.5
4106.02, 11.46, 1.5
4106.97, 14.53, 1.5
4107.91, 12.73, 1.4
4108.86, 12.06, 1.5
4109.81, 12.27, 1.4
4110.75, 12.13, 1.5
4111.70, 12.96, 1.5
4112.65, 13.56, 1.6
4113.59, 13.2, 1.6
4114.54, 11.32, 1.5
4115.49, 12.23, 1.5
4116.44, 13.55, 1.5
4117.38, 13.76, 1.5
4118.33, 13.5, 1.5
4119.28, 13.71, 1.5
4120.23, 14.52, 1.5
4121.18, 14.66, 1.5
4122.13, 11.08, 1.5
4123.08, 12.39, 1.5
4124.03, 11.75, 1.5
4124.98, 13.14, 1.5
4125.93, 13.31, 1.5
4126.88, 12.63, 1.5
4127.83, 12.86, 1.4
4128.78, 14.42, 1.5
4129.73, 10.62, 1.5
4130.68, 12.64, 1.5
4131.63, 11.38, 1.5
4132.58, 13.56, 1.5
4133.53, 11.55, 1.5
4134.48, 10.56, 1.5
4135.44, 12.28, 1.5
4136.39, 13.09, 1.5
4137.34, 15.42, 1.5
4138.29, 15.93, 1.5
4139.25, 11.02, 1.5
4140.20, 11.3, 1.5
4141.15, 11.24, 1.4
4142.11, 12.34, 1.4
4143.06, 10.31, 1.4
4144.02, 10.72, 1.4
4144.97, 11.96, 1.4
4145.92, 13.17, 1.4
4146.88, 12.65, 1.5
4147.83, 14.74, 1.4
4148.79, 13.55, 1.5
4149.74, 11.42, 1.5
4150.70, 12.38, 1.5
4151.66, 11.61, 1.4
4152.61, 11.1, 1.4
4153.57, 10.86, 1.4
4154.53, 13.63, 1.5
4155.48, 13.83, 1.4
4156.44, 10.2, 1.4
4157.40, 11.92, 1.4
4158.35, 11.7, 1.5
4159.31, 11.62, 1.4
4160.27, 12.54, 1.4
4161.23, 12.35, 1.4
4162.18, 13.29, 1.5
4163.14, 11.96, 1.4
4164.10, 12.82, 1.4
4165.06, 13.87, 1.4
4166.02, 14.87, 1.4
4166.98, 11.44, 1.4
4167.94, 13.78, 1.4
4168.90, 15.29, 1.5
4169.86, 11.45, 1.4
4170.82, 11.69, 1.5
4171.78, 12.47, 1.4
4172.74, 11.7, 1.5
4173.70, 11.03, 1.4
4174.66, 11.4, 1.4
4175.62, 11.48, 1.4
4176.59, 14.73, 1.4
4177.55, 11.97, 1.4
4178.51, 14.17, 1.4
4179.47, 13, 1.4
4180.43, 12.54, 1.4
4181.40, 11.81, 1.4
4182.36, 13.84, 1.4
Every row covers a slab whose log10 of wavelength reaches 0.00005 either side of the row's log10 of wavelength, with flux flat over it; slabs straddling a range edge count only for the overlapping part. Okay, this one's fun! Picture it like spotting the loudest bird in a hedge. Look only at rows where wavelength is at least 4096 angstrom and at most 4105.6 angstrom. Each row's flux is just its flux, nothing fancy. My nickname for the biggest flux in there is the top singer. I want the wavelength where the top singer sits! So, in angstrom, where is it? 4096.58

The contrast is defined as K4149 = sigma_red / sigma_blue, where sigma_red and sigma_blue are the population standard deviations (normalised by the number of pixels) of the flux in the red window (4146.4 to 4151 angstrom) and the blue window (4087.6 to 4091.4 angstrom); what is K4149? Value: 1.0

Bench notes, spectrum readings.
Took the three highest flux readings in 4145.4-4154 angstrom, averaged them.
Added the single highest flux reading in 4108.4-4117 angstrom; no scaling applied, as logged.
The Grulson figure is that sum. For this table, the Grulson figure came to 27.4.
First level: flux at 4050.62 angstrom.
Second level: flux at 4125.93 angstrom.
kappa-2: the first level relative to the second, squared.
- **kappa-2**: 1.10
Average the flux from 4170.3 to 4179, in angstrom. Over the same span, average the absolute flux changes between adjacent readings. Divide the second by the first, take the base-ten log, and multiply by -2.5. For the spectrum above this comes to 2.39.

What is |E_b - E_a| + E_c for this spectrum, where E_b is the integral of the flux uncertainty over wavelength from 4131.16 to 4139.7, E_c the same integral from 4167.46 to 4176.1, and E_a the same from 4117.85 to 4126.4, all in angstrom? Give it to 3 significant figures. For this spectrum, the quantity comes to 12.4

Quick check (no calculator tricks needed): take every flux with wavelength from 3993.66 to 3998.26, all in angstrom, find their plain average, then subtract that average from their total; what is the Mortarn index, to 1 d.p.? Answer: 50.8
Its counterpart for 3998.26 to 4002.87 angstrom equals 53.1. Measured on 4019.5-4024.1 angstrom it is 51.7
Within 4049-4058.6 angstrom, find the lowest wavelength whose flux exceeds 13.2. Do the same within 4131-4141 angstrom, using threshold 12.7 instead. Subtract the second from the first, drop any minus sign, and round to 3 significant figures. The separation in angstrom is 82.0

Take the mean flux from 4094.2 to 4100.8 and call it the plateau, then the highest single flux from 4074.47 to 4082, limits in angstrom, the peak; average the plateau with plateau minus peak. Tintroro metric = 3.4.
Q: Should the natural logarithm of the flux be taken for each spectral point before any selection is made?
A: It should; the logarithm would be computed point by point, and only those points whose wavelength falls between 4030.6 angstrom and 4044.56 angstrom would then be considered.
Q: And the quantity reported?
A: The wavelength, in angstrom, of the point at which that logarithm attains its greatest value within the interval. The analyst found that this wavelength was 4042.23 angstrom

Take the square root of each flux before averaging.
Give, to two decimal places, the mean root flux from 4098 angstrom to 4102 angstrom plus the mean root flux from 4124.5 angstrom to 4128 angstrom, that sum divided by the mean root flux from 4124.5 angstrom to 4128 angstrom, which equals 1.79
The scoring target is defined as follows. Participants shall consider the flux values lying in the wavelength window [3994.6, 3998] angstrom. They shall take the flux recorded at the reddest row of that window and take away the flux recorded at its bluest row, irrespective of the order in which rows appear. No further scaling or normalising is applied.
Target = 3.4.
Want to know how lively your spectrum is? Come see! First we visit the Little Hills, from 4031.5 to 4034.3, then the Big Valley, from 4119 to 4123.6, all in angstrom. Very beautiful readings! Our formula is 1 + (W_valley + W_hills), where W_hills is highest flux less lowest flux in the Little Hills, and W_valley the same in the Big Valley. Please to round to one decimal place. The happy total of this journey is 5.2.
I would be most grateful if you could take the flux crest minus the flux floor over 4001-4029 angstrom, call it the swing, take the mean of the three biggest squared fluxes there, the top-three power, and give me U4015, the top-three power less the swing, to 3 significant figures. 222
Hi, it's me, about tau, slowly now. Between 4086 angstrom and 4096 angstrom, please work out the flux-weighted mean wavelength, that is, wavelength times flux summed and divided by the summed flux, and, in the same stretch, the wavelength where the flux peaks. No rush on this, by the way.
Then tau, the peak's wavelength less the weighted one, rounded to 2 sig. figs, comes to 1.2 angstrom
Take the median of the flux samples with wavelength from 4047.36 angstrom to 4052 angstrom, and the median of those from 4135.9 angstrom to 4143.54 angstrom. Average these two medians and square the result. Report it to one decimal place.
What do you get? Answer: 151.5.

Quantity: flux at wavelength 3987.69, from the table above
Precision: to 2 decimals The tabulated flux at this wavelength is 11.18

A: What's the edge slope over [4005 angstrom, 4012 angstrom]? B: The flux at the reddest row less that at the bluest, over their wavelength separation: 0.6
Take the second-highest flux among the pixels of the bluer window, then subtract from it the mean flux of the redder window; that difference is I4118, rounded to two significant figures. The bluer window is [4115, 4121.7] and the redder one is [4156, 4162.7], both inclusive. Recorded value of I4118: 2.6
